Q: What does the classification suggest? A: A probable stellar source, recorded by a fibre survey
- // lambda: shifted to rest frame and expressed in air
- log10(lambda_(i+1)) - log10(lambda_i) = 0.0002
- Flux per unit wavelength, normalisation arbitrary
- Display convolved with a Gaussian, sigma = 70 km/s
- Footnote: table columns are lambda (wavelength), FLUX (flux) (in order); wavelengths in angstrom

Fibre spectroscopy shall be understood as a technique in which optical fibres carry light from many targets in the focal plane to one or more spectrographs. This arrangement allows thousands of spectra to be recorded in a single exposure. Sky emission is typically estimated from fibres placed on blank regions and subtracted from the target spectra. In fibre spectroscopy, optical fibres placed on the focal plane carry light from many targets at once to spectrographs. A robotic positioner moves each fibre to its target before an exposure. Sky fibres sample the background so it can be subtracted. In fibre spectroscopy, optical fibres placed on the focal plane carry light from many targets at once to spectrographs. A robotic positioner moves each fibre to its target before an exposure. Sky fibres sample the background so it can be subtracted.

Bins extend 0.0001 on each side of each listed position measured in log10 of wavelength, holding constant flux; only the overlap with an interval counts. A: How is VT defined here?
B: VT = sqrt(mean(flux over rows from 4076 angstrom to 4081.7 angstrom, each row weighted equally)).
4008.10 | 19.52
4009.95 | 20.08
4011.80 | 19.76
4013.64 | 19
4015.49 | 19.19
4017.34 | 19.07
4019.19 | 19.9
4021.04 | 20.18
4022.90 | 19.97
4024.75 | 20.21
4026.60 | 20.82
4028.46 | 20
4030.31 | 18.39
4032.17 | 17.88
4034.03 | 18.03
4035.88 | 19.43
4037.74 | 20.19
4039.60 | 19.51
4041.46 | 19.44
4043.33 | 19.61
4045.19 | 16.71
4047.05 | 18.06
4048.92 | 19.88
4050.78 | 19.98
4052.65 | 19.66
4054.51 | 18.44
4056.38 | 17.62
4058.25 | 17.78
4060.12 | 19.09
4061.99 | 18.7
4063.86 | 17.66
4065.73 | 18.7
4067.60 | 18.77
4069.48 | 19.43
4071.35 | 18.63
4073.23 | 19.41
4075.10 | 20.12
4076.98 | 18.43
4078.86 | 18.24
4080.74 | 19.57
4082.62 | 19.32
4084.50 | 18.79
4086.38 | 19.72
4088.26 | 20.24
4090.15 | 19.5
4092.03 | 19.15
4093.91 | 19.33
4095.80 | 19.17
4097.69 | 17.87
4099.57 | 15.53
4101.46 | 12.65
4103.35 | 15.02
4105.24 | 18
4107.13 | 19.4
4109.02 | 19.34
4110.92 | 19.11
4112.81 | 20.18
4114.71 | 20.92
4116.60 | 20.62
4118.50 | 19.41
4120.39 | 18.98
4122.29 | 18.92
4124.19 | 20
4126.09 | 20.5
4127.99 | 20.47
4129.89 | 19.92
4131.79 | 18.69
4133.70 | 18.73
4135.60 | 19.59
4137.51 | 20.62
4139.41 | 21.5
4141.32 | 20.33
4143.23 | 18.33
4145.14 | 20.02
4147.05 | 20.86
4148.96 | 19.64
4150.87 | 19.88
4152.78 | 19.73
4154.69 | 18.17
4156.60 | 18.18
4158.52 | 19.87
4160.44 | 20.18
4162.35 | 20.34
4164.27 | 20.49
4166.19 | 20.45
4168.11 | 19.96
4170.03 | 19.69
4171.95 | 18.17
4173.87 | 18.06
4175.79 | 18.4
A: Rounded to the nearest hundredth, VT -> 4.33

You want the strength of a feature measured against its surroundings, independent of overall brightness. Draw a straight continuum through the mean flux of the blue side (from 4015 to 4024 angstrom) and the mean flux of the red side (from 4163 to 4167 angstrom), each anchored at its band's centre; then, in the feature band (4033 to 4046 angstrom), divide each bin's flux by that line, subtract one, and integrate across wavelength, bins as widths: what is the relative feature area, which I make -0.52 angstrom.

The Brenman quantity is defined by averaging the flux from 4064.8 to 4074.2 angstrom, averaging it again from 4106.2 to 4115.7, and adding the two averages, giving 38.8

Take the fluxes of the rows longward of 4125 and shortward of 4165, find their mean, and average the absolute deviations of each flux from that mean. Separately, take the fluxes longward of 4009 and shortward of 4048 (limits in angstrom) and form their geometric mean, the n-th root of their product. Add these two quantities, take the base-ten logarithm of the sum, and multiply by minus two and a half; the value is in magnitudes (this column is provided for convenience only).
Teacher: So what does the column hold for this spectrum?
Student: -3.25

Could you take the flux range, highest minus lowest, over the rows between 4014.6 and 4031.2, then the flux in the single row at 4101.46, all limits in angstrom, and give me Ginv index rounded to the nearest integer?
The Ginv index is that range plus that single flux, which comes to 15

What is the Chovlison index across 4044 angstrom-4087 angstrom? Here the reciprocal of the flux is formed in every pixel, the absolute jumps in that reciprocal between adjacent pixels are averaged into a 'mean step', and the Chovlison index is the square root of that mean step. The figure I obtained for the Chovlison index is 0.0476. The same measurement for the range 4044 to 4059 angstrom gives 0.0493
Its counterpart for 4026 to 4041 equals 0.0478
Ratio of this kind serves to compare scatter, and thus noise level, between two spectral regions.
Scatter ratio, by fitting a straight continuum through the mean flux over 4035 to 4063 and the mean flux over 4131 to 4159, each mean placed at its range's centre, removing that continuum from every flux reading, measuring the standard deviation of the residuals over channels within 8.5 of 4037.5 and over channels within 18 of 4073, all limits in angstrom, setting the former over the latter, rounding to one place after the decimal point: 1.5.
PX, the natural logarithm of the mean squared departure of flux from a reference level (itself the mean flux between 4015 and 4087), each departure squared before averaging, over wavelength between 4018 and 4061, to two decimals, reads 0.10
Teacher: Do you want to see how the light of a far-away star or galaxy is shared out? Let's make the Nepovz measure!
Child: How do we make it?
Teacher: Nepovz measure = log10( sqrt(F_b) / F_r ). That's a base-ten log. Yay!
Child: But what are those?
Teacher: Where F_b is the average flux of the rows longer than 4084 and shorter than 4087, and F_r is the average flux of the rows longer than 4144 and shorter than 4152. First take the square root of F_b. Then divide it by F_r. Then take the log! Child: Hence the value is -0.66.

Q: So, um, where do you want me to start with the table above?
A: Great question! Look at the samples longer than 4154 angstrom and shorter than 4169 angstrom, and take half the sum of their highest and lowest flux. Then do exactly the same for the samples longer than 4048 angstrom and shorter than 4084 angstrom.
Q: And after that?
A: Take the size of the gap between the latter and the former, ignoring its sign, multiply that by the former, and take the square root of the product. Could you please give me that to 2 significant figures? 3.0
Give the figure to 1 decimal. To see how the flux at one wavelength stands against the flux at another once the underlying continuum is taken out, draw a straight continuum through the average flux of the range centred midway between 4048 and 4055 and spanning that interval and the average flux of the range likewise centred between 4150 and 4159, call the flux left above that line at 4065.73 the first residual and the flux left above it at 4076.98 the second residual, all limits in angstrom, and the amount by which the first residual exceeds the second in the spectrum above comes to 0.2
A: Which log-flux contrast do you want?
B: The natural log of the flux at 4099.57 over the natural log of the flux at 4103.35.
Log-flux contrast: 1.01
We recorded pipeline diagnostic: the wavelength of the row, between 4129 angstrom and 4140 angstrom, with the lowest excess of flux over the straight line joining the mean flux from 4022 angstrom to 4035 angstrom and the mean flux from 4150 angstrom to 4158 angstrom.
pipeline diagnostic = 4131.79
